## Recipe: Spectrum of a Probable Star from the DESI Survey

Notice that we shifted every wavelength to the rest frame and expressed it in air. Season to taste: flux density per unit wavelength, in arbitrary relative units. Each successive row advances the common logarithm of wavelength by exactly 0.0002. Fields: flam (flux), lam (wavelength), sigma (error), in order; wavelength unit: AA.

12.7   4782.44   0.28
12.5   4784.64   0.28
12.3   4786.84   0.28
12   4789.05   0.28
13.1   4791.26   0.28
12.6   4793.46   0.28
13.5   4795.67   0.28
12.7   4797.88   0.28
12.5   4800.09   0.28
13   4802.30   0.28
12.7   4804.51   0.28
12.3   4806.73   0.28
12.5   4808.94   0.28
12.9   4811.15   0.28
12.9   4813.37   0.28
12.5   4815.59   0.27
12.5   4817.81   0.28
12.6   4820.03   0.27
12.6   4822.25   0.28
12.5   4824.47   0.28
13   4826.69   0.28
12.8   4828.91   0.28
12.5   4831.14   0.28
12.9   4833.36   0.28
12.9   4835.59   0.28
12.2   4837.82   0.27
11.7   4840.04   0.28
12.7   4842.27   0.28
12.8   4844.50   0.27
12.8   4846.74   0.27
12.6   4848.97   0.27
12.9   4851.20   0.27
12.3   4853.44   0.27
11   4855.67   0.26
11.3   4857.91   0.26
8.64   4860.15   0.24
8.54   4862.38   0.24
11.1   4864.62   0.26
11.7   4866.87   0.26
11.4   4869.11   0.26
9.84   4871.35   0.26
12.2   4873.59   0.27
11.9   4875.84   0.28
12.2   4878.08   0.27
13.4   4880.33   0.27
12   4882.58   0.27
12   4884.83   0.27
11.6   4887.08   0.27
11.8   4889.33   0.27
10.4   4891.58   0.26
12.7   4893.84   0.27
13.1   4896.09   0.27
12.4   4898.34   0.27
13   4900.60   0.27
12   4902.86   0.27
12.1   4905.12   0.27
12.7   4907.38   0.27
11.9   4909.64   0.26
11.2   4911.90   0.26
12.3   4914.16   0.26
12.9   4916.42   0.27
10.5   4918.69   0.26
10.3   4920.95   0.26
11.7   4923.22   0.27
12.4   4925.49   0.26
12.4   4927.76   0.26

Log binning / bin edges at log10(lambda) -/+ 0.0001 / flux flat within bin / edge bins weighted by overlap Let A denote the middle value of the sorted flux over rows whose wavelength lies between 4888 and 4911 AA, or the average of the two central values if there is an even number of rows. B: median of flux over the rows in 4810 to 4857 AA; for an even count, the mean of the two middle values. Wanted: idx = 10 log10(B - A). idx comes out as -4.6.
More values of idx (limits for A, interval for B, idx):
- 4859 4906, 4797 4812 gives -1.5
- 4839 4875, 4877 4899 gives -4.0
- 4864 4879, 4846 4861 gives -2.2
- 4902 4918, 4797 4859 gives -3.0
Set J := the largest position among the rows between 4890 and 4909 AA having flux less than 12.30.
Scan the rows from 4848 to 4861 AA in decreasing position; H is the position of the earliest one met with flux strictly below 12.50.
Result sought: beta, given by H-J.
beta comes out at -45.0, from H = 4860.15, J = 4905.12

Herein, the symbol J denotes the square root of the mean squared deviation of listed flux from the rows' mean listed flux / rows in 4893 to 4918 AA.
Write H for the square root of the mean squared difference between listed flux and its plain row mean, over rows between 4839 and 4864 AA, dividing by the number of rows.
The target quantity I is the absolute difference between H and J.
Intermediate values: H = 1.53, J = 0.54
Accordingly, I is 0.99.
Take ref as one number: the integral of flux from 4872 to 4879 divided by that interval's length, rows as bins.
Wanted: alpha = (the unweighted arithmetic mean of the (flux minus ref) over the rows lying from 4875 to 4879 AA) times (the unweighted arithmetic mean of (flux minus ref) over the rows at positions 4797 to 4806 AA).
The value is 0.1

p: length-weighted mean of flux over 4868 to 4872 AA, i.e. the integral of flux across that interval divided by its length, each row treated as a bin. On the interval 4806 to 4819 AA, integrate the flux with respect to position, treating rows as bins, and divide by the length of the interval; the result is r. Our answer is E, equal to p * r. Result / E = 135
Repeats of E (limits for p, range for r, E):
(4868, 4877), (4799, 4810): 143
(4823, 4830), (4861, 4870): 135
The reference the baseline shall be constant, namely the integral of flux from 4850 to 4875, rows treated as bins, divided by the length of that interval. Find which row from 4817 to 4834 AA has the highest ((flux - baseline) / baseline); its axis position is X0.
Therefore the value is 4826.69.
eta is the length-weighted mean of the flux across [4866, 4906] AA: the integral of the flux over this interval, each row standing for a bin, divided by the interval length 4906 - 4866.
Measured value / 12.0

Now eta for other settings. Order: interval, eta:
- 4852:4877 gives 10.9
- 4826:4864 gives 12.0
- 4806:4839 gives 12.6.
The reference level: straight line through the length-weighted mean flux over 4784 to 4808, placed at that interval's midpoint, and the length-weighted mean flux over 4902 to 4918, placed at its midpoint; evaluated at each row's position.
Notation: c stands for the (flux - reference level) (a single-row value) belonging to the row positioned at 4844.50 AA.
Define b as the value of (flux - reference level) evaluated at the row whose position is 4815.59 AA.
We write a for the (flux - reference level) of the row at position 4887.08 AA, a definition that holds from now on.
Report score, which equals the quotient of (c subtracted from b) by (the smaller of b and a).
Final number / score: 0.7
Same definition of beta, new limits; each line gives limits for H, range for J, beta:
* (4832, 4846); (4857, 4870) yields -29.1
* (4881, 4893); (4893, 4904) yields -11.3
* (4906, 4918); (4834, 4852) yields 74.1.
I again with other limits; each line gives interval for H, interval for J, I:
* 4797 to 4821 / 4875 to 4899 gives 0.56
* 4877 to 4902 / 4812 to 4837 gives 0.61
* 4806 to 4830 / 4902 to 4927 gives 0.59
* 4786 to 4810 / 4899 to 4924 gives 0.46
